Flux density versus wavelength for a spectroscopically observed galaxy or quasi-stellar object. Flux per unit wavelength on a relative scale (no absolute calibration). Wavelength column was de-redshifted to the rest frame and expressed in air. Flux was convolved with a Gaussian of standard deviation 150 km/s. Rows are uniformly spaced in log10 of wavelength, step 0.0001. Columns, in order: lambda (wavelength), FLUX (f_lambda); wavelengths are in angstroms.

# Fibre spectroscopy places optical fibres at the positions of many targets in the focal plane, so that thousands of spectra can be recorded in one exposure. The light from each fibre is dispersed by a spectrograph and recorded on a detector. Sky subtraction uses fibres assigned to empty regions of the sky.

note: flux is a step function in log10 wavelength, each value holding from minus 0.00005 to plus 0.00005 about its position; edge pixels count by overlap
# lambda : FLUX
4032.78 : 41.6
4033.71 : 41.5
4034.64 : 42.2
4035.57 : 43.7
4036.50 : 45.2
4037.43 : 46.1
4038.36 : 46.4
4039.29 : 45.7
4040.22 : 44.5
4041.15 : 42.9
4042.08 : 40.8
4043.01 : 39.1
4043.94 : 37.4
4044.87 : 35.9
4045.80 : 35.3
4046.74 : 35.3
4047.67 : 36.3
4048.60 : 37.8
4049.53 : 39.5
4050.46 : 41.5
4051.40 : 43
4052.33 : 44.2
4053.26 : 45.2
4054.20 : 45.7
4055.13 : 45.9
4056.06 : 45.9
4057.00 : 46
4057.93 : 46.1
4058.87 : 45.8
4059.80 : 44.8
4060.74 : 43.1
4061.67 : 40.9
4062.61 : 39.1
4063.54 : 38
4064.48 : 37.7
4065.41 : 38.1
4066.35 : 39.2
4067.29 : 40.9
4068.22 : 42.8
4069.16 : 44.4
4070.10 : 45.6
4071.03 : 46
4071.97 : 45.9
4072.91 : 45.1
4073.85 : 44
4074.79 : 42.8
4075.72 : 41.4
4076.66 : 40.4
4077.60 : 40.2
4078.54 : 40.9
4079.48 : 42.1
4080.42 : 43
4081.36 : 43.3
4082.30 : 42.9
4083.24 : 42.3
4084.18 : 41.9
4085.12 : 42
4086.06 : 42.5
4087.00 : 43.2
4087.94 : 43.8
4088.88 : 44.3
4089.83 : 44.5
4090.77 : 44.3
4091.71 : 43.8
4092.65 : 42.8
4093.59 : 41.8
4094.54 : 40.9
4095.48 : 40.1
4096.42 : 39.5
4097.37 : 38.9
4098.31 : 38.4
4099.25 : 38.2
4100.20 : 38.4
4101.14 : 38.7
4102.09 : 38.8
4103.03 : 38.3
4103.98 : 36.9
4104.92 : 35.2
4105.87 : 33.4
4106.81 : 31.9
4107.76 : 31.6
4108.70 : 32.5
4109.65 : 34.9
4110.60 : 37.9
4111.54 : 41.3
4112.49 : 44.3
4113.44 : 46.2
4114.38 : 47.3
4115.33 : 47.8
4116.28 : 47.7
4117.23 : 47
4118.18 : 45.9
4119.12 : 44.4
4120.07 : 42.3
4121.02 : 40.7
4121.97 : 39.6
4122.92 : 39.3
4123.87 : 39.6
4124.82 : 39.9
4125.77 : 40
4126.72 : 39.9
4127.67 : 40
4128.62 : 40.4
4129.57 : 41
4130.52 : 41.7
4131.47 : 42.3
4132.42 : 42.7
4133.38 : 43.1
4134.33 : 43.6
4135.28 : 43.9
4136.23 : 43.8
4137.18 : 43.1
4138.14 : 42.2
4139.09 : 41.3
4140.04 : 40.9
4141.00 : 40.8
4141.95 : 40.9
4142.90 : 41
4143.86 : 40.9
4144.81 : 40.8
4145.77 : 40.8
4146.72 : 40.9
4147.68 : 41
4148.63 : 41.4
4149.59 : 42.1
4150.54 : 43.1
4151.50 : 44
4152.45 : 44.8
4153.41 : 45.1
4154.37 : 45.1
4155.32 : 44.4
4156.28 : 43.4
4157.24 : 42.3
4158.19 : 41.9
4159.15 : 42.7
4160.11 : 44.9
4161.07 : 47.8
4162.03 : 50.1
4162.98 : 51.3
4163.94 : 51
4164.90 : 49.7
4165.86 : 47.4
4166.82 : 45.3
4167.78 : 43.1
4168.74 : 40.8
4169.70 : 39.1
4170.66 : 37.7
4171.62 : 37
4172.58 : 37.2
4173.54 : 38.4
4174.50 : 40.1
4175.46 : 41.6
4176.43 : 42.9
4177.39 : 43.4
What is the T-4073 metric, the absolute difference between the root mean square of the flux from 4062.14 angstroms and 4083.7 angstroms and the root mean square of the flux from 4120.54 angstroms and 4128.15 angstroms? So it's 2.2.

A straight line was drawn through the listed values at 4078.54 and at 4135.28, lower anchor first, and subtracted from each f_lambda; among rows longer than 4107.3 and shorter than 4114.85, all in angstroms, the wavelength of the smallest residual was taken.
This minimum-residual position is 4107.76 angstroms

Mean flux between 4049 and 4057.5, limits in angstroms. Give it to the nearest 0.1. 44.1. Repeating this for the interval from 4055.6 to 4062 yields 44.7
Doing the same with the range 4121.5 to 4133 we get 40.5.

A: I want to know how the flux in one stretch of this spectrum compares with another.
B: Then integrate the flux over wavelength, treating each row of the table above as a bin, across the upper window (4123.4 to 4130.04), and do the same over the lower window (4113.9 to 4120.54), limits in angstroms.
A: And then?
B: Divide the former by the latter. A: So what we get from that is 0.87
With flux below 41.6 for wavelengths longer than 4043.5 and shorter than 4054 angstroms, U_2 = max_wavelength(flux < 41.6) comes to 4050.46 angstroms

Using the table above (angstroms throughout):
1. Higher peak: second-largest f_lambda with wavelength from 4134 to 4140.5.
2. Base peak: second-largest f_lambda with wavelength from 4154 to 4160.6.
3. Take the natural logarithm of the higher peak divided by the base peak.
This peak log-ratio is -0.02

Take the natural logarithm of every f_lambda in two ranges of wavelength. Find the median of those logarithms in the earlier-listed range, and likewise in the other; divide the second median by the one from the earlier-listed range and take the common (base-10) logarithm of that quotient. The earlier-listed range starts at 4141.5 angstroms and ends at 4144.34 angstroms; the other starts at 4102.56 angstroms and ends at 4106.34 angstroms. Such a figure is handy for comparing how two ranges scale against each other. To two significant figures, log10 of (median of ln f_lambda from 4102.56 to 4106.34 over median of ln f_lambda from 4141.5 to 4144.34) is -0.015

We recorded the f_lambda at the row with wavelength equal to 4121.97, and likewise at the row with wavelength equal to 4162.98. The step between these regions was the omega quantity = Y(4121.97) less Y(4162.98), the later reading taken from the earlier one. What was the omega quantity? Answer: -11.7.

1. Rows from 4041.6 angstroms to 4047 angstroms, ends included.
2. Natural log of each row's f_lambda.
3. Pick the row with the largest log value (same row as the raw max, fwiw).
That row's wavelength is 4042.08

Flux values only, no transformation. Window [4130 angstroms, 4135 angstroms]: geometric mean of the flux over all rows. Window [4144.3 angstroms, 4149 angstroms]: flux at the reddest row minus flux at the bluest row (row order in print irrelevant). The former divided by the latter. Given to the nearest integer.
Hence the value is 71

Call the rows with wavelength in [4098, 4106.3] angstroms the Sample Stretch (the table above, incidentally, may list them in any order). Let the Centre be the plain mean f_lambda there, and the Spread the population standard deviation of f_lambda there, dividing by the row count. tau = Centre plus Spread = 39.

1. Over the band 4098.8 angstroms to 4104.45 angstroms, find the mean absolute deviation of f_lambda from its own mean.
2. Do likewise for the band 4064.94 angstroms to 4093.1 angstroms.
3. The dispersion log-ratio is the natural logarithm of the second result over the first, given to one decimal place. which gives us 1.2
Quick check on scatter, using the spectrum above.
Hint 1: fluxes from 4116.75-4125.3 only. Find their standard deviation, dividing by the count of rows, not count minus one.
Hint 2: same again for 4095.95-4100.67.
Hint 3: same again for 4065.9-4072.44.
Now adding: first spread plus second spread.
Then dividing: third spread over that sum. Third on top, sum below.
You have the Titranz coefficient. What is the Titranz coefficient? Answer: 0.76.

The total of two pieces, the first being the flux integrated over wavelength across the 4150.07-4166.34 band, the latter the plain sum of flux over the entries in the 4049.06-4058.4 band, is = 1189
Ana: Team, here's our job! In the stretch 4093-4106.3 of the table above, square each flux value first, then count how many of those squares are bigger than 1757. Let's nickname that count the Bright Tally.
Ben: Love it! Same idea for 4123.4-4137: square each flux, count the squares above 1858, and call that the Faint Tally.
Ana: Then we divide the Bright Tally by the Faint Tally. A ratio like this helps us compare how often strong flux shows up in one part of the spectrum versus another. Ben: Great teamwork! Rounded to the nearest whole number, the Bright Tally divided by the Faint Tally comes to 0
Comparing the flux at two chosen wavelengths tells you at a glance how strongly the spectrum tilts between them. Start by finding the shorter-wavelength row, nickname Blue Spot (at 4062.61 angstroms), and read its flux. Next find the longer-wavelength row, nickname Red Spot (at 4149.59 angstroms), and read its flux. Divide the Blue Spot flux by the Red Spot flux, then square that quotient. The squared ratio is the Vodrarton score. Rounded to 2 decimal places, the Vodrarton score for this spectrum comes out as 0.86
